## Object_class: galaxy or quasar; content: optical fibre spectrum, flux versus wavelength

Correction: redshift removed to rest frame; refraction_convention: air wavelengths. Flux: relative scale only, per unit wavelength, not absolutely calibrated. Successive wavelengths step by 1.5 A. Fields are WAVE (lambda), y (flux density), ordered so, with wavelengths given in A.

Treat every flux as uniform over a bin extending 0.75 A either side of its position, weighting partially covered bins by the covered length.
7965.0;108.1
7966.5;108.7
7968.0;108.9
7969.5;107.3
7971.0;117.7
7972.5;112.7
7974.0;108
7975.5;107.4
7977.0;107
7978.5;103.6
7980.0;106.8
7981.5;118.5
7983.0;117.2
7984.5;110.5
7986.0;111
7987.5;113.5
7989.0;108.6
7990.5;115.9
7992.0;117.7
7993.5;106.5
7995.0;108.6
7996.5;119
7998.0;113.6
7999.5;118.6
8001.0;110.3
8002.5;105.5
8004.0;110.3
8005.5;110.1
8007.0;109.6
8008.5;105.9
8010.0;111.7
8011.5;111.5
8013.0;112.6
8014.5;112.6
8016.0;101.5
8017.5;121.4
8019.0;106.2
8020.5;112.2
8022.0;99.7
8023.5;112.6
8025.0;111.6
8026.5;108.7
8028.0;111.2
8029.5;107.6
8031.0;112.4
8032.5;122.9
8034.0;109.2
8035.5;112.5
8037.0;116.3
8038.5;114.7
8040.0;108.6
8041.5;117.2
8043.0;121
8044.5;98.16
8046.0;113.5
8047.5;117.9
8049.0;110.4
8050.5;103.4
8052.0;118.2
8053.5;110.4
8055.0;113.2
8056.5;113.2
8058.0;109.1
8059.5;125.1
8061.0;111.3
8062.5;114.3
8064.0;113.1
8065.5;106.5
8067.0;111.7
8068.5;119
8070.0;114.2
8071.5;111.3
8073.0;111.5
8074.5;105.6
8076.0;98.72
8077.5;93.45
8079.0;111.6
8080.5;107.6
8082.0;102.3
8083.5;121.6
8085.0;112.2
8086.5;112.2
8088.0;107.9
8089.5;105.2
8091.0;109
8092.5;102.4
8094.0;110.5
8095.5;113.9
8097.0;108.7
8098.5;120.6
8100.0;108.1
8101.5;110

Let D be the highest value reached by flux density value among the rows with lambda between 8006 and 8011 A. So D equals 111.7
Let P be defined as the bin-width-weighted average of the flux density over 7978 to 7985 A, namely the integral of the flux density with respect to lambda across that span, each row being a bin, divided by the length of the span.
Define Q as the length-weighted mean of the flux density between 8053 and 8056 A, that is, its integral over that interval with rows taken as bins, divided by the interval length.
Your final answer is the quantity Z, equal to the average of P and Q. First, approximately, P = 112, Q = 112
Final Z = 111.8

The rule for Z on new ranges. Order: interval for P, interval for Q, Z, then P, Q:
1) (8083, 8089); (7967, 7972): 112.0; 113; 111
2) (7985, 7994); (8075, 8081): 107.5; 112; 103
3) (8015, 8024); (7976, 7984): 109.7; 109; 111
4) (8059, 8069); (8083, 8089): 113.4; 114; 113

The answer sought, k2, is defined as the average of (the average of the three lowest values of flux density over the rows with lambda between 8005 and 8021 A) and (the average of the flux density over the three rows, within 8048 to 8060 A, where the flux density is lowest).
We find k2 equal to 106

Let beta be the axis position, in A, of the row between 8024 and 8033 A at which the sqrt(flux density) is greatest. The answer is 8032.5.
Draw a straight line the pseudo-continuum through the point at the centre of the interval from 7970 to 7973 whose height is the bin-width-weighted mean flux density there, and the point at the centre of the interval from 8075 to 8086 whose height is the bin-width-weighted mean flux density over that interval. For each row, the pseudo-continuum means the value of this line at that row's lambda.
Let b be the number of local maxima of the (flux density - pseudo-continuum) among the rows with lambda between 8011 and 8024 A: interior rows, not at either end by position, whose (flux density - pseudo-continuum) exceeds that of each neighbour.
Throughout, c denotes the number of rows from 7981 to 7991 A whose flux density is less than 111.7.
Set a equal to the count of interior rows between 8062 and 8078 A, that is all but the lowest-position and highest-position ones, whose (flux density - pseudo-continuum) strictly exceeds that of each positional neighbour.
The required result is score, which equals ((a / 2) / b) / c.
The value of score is 0.11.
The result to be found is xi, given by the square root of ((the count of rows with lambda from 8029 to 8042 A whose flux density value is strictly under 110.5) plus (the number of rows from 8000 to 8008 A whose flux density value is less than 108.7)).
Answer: 2.00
